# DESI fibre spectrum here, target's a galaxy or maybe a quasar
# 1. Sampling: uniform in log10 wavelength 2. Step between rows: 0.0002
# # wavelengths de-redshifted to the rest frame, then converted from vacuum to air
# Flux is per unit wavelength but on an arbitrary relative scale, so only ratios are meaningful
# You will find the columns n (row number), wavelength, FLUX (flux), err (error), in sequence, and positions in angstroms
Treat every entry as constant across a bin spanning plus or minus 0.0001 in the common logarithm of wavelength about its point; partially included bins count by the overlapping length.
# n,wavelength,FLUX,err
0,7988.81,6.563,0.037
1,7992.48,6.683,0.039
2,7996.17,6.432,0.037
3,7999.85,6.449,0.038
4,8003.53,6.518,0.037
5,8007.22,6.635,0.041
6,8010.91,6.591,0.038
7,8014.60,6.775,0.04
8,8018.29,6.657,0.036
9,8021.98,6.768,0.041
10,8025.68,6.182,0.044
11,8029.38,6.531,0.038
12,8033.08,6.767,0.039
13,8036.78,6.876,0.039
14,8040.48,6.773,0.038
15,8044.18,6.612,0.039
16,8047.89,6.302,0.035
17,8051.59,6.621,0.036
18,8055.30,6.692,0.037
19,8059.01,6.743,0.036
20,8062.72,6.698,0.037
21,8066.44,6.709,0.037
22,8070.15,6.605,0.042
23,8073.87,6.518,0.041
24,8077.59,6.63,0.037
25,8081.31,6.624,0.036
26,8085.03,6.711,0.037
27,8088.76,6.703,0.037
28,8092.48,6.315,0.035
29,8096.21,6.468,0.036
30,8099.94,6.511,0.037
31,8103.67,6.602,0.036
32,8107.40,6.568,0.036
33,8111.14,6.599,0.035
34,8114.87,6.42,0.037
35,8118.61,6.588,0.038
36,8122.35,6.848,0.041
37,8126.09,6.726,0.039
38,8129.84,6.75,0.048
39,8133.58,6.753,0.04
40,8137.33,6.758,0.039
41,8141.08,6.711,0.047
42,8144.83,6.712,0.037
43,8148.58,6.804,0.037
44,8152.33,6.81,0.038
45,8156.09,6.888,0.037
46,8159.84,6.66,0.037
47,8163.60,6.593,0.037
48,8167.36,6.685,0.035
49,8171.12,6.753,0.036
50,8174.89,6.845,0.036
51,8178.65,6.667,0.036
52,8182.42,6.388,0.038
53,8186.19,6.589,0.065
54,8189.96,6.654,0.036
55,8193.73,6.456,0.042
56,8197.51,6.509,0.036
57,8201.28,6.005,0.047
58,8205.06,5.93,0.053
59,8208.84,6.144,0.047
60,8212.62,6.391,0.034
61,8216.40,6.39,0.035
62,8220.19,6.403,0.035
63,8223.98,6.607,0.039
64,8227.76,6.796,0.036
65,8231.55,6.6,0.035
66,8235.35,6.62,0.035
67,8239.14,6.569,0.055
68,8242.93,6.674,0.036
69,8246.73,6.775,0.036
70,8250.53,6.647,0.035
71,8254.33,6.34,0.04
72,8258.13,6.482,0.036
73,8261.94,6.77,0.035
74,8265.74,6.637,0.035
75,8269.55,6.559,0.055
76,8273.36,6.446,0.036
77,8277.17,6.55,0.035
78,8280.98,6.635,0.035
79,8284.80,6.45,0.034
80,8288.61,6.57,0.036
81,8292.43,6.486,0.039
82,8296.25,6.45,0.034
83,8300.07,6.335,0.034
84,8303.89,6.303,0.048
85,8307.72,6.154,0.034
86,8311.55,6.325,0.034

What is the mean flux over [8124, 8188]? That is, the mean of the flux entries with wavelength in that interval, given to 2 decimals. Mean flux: 6.71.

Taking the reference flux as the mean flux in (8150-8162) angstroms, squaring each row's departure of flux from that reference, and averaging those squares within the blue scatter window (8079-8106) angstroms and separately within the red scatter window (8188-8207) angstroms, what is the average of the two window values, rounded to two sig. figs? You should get 0.19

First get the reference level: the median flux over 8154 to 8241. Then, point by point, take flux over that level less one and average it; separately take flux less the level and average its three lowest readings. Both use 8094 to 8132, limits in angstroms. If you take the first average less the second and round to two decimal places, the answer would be 0.13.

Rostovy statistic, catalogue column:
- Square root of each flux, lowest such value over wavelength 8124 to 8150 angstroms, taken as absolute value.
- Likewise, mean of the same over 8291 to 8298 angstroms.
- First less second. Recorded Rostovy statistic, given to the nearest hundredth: 0.05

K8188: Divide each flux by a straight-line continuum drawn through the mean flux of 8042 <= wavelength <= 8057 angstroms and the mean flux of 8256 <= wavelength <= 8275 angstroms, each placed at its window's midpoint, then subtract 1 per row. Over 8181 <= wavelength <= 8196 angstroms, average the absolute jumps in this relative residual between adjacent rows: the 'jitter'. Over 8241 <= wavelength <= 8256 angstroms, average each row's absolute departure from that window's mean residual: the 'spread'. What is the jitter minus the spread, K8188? 0.003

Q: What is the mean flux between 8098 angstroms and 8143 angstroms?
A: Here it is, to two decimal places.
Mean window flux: 6.65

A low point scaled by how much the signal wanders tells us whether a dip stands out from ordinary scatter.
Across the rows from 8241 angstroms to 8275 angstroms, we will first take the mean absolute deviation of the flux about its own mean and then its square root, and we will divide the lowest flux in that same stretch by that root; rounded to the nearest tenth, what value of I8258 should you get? 18.3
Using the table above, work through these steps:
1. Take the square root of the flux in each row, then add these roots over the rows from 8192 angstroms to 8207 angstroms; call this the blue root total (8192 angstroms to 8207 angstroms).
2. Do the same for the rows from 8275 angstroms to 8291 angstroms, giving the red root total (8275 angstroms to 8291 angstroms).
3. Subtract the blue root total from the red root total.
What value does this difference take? 0.26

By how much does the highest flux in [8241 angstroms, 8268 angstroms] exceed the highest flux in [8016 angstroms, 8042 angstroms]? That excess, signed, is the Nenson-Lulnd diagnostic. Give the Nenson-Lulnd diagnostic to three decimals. -0.101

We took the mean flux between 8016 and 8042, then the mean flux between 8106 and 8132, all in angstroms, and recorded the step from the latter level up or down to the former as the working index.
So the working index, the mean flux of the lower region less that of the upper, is 0.0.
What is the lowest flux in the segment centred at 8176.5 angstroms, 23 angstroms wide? 6.388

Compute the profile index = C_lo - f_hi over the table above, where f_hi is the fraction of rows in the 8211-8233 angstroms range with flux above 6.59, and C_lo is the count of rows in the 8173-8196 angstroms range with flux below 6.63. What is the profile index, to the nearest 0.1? 2.5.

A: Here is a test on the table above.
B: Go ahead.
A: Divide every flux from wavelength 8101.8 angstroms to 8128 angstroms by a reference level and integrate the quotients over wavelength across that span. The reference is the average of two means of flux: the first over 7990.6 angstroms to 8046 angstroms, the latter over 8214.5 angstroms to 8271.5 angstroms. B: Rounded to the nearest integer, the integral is 26 angstroms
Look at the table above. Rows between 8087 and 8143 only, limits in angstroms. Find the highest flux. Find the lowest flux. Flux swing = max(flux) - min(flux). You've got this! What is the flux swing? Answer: 0.53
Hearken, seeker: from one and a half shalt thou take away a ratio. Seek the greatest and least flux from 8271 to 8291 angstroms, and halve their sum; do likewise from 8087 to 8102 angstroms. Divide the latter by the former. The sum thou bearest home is 0.505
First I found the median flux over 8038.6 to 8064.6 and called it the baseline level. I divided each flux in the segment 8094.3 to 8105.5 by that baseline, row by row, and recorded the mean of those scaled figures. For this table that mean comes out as 0.98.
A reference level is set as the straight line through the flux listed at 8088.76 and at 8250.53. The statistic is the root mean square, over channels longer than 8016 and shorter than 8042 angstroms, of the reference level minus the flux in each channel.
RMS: 0.229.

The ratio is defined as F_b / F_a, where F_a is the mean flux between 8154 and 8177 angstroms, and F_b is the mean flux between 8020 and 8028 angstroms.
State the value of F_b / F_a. 0.96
